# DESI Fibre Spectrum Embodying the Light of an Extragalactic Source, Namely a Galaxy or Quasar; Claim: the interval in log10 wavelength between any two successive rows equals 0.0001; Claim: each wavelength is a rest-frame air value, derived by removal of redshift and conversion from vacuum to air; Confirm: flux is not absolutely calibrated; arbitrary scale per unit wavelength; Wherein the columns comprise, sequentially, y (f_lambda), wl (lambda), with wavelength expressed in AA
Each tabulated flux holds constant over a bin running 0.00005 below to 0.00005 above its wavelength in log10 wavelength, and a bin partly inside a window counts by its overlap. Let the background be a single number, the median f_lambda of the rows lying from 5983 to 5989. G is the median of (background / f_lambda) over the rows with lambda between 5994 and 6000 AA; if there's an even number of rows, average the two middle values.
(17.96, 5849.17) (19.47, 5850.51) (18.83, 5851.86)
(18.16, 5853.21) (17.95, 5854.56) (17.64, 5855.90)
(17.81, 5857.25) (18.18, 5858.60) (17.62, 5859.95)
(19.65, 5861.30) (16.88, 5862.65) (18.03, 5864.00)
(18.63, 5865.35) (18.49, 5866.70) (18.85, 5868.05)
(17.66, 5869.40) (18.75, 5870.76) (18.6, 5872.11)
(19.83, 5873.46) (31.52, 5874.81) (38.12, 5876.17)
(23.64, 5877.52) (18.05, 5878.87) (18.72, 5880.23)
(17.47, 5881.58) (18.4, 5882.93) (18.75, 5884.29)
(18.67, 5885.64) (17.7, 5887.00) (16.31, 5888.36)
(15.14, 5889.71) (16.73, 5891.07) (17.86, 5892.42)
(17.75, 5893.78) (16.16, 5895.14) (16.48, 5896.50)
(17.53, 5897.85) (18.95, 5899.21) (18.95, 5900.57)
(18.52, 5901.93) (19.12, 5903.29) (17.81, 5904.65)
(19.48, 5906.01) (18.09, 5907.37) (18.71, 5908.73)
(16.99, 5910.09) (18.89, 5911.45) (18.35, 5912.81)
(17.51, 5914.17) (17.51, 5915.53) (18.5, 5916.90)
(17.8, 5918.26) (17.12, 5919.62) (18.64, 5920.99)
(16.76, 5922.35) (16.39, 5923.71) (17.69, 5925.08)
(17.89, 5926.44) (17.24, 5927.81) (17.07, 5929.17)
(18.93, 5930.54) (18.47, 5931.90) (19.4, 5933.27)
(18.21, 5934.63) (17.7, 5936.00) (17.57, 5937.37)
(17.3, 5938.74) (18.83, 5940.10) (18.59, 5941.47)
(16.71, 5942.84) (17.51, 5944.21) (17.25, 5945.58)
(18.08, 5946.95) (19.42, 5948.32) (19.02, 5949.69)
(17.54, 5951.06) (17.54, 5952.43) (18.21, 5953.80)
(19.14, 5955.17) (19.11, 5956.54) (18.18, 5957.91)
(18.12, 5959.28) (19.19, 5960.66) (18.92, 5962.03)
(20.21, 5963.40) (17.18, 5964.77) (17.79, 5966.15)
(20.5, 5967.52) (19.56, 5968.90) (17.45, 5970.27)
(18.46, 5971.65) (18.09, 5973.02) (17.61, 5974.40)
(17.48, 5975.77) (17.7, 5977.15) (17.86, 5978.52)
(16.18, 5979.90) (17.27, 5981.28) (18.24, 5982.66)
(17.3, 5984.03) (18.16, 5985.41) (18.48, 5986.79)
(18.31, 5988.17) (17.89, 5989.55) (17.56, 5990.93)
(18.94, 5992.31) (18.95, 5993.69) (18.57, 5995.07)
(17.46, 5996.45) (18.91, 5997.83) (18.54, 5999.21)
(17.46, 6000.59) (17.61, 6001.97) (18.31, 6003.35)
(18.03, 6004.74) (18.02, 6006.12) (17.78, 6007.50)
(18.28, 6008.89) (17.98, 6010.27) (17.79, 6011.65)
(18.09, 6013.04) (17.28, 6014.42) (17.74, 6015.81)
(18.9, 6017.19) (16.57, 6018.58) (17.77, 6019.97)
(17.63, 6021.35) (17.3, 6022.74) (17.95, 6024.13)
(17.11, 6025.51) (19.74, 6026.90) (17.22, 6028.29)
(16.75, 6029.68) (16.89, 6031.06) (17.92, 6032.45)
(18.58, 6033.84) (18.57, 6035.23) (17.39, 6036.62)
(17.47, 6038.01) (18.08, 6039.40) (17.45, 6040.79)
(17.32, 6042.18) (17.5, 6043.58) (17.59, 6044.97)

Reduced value 0.98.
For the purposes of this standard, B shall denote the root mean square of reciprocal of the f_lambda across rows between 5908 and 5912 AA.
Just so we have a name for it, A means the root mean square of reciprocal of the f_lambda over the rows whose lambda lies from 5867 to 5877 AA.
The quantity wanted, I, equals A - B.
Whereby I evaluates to -0.0073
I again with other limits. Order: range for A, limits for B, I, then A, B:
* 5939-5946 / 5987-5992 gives 0.0006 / 0.0564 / 0.0558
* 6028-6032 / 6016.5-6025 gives 0.0023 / 0.0590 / 0.0567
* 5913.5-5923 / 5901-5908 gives 0.0028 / 0.0566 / 0.0538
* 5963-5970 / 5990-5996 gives -0.0012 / 0.0529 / 0.0541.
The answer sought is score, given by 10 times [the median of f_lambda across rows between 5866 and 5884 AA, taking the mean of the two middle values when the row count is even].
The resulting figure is 187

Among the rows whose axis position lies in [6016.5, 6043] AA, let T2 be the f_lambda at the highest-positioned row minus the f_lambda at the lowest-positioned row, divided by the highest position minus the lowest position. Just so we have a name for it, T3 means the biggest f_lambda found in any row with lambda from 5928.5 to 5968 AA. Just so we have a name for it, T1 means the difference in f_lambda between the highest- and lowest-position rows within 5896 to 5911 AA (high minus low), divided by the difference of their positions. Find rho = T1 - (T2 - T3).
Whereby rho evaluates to 20.6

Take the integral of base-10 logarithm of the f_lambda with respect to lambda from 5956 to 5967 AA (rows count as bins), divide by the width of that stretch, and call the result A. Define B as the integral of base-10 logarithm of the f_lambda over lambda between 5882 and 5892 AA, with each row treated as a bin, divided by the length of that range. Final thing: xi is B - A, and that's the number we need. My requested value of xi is -0.030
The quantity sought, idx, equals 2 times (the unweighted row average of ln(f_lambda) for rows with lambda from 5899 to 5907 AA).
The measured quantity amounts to 5.87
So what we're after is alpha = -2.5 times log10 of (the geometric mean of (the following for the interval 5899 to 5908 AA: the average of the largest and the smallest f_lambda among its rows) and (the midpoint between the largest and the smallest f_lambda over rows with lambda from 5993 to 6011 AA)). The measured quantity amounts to -3.16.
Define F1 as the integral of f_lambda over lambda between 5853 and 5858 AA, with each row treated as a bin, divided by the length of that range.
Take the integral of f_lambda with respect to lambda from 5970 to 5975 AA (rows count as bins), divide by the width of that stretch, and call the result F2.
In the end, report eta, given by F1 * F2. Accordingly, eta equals 321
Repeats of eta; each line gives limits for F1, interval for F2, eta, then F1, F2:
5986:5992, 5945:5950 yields 333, 18.1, 18.4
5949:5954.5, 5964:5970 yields 338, 18.1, 18.7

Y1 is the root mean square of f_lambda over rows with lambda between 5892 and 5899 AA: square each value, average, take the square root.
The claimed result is 17.2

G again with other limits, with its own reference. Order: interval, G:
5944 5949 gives 1.02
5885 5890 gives 1.07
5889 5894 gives 1.06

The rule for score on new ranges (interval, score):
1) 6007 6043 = 178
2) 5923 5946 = 177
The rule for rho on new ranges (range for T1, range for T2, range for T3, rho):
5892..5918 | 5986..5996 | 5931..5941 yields 19.4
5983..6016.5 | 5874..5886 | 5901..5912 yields 20.7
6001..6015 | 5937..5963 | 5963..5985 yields 20.4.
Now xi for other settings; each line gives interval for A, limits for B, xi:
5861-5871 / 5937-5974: 0.002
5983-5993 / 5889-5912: -0.007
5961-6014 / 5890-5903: -0.013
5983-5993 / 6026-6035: -0.006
